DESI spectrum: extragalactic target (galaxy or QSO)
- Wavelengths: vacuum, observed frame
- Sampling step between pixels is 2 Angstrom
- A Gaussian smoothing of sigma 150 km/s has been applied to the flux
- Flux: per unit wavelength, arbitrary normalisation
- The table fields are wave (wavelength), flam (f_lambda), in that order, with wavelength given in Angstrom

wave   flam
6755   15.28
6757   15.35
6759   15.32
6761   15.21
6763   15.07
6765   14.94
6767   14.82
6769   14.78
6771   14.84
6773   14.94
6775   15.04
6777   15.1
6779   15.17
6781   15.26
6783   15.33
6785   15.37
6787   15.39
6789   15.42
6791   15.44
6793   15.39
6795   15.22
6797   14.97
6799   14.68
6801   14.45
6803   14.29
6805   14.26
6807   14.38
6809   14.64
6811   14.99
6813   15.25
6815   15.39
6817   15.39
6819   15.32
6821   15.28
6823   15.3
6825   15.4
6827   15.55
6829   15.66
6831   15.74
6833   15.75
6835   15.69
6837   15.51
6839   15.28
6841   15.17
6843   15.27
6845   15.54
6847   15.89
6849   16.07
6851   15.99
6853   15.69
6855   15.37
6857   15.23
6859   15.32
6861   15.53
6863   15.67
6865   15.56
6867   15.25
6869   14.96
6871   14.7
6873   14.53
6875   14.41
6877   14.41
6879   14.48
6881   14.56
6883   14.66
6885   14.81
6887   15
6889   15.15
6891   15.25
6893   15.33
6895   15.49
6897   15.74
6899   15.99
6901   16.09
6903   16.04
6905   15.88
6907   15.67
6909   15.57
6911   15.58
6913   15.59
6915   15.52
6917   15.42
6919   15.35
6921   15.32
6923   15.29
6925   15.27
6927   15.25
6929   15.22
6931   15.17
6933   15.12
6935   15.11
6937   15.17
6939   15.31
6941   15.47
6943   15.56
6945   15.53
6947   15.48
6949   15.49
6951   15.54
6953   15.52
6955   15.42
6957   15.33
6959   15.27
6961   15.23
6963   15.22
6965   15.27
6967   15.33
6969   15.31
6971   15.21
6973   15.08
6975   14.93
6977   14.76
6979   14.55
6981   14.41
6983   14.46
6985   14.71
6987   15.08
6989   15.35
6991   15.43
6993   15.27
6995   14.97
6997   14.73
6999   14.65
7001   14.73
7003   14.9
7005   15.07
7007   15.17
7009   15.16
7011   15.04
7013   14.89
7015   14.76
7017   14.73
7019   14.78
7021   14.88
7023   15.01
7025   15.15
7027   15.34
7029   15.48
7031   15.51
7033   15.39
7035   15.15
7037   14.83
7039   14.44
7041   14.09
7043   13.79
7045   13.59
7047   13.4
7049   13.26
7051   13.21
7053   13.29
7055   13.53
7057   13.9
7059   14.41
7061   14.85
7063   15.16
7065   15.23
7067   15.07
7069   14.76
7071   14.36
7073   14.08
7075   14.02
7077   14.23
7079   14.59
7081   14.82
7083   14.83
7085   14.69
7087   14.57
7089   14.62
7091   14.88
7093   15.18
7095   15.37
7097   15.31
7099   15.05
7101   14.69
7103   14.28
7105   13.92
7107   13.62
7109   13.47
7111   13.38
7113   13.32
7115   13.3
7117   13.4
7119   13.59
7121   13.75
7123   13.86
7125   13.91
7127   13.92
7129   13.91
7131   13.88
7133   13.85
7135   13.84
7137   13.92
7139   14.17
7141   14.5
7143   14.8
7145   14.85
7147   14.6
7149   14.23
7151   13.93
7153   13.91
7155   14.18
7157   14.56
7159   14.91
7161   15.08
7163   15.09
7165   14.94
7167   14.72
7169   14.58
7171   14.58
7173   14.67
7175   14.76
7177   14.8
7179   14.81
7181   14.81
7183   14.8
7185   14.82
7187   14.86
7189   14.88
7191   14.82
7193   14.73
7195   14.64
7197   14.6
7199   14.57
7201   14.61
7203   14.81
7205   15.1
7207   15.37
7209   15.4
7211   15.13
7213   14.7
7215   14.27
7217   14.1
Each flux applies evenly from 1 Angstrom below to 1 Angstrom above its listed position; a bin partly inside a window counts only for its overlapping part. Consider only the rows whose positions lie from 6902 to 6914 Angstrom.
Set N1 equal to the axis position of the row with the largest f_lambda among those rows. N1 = 6903 Angstrom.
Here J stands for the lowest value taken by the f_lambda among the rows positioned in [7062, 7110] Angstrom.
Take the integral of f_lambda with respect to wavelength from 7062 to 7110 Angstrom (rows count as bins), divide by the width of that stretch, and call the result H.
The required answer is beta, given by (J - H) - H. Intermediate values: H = 14.62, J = 13.47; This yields -15.8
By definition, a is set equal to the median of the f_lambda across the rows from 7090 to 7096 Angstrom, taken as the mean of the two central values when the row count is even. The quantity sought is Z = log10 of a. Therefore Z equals 1.18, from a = 15.2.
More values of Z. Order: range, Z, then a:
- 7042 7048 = 1.13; 13.6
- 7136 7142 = 1.15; 14.2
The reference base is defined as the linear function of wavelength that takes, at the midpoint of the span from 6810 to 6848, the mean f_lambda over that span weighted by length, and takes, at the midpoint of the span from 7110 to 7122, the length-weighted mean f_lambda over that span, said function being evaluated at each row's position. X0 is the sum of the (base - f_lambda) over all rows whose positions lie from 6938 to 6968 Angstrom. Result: -12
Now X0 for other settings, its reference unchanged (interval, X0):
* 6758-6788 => 11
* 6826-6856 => -4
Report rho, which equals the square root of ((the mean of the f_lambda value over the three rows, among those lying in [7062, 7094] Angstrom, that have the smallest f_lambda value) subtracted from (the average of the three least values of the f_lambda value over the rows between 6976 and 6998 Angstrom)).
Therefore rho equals 0.60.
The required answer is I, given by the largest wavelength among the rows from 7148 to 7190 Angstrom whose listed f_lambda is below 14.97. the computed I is 7189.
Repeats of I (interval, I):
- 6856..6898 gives 6885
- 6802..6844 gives 6809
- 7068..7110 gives 7109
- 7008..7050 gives 7049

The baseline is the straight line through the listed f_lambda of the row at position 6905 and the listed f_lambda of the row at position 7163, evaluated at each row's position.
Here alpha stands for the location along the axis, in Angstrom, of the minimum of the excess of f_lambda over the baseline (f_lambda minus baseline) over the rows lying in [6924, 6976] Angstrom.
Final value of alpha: 6975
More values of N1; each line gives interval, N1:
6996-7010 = 7007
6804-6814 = 6813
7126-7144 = 7143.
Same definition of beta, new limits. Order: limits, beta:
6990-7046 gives -16.2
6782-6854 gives -16.3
